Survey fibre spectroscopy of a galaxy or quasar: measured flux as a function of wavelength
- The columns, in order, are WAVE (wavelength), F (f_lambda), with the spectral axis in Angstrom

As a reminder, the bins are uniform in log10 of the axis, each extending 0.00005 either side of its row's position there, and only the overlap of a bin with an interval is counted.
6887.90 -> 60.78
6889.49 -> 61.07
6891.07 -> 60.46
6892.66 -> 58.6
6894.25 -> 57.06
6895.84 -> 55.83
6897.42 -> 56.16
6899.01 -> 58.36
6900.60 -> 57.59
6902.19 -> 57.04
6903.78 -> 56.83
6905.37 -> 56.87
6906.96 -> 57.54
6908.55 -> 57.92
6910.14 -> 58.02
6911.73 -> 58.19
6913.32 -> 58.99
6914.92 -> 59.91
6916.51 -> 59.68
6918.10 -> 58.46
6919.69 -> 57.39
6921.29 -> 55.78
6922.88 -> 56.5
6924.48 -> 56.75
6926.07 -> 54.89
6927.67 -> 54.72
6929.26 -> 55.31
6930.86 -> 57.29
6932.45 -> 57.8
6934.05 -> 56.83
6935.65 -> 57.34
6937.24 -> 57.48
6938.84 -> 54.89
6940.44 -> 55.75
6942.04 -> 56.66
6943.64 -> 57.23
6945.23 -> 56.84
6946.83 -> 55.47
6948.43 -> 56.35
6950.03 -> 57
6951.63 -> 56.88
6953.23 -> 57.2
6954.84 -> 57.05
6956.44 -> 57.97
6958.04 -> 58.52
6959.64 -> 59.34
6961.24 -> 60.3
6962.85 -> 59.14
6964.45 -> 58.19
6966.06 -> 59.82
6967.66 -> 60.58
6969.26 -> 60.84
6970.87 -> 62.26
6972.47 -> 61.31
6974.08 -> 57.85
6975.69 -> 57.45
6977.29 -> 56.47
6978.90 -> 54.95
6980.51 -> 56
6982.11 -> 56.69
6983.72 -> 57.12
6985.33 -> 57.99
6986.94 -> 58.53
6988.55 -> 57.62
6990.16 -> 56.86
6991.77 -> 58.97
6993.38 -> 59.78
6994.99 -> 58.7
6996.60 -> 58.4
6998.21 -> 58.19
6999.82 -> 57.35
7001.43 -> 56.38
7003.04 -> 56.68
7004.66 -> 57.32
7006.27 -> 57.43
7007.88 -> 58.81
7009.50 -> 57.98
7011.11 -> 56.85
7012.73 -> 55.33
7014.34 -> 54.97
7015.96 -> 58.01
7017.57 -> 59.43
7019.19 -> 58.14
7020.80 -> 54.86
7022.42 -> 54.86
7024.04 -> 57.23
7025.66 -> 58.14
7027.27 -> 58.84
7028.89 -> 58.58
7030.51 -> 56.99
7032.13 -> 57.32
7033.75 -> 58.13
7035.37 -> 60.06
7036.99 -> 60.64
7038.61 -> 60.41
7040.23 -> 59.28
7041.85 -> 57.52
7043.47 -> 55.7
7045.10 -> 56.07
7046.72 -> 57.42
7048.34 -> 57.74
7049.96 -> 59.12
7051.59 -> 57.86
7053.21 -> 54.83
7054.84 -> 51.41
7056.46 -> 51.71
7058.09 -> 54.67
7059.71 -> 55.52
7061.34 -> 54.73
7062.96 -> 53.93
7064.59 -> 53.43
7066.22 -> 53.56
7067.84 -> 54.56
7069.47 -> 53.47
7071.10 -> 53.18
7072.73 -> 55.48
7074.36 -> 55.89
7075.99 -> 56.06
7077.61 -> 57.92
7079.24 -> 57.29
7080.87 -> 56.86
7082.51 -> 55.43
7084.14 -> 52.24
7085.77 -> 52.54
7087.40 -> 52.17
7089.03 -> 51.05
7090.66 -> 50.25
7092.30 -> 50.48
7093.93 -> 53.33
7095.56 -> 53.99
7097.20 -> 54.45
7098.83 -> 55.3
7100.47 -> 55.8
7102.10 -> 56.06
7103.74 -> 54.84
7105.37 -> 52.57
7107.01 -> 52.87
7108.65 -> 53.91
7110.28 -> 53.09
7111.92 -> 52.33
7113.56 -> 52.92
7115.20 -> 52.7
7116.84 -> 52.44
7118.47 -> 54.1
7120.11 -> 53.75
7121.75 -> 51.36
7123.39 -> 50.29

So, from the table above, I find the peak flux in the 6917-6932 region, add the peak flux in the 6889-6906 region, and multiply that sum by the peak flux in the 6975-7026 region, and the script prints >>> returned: 7146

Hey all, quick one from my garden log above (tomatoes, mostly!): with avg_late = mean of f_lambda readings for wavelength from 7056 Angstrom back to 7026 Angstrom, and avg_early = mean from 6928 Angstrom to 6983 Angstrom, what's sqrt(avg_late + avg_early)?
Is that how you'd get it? 10.7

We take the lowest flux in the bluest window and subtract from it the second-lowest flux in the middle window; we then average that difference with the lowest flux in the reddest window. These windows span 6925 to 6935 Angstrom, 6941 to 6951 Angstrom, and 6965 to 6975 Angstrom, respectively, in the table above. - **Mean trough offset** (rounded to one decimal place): 28.1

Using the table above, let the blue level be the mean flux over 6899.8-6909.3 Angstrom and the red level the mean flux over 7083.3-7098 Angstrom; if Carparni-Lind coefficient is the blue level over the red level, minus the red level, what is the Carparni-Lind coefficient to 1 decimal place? -51.2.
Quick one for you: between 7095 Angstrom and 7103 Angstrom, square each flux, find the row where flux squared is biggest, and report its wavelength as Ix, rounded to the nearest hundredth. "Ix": 7102.10 Angstrom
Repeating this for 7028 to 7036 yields 7035.37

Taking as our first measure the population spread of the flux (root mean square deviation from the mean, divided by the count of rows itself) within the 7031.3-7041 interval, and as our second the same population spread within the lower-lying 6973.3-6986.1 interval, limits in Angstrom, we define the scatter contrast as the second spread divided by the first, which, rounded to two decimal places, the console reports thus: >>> 0.78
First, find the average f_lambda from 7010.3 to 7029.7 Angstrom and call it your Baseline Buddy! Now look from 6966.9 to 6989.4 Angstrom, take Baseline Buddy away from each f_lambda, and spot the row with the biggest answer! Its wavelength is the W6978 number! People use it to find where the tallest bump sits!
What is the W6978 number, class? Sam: 6970.87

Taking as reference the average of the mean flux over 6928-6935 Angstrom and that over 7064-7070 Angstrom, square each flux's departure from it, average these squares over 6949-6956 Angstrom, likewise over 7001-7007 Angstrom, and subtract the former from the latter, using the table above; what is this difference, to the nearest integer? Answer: 0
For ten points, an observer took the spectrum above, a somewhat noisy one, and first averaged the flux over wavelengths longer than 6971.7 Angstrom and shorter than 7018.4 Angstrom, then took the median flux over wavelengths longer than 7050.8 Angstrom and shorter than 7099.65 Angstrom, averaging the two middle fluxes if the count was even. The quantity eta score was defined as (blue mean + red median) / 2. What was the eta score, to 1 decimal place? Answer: 55.9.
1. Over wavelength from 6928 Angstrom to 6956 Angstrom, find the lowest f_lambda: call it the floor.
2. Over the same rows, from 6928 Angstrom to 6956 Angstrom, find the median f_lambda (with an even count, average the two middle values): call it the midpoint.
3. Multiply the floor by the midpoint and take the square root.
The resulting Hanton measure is 55.9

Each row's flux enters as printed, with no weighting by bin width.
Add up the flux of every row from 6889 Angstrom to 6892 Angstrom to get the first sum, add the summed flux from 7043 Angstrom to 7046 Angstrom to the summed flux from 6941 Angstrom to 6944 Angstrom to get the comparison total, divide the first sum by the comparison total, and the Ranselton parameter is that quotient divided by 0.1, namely 5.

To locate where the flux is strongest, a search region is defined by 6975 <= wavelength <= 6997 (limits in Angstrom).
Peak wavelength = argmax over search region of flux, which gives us 6993.38 Angstrom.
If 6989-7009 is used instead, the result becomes 6993.38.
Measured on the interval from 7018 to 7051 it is 7036.99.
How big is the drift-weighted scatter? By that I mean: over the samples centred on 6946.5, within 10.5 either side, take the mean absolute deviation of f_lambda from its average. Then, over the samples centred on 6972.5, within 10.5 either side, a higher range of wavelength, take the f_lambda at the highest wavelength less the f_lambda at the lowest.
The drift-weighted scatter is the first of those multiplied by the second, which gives -1.6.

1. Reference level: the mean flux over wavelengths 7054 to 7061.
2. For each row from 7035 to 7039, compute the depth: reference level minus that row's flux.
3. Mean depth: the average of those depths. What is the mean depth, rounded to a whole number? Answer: -7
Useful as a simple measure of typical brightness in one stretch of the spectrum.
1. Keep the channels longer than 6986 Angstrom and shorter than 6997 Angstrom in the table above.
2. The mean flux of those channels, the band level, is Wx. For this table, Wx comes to 58.4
